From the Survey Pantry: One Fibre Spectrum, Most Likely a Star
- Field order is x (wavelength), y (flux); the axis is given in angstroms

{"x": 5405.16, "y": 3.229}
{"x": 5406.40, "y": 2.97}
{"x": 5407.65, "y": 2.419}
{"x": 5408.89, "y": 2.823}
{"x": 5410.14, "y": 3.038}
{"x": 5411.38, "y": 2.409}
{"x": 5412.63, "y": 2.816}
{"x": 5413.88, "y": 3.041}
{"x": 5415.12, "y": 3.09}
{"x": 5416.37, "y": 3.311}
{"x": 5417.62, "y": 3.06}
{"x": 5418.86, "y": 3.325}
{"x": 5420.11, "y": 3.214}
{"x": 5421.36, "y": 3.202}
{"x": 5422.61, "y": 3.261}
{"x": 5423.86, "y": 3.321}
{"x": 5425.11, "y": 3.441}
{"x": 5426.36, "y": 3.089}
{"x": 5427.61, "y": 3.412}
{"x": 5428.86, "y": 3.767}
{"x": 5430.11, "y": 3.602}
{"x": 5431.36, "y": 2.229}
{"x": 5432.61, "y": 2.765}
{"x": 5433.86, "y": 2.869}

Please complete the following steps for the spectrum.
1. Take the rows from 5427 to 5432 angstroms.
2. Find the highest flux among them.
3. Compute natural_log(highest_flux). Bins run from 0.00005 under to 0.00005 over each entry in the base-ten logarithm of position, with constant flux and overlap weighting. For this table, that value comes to 1.33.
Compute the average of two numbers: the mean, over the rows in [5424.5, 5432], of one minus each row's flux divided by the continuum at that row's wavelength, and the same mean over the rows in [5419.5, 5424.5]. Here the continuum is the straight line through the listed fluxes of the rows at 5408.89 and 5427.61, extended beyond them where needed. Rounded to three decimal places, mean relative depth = 0.023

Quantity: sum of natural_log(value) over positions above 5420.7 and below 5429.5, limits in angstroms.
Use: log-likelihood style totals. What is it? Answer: 8.5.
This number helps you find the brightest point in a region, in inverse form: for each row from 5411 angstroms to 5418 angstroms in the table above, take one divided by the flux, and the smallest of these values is 0.302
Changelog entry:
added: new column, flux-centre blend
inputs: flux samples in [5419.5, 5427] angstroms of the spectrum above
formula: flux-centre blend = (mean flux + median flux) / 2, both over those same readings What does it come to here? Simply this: 3.2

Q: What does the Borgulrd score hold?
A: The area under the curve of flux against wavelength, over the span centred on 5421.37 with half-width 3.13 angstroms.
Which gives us 20.4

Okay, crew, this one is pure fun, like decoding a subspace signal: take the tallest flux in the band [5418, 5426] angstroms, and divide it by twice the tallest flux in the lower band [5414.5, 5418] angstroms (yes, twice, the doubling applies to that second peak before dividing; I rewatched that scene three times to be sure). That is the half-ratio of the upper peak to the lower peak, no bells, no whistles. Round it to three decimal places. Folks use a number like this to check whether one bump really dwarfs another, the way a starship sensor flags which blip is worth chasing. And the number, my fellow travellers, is 0.520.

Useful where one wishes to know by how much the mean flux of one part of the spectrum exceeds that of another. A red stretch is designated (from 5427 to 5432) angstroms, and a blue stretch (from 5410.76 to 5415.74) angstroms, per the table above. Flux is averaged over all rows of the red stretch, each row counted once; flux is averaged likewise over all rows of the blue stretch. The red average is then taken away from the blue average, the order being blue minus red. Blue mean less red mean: -0.41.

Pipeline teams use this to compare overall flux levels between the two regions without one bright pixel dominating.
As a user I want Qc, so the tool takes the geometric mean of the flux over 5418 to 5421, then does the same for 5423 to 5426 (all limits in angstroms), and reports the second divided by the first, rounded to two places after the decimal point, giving 1.03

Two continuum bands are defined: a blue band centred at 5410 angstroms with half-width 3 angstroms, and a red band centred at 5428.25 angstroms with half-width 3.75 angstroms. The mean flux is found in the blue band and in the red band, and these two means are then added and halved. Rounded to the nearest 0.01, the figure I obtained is 2.98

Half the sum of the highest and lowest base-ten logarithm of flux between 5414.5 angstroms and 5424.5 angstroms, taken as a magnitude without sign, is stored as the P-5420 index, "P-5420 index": 0.50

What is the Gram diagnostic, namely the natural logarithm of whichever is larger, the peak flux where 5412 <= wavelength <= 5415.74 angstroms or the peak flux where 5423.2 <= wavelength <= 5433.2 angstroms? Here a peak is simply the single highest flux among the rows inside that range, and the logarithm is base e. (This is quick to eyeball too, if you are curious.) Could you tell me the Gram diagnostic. 1.33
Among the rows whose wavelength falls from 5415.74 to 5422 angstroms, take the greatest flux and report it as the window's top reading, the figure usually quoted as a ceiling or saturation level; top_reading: 3.325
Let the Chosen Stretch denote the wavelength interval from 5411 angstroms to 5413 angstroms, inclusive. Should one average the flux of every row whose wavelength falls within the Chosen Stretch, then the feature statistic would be 2.61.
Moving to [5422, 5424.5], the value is 3.29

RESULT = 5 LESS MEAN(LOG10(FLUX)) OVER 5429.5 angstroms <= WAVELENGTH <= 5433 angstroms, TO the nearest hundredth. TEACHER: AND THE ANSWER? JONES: 4.55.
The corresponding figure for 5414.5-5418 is 4.50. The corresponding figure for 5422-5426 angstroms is 4.48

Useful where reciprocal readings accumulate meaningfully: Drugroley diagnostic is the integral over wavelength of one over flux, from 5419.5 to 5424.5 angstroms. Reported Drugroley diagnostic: 1.54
